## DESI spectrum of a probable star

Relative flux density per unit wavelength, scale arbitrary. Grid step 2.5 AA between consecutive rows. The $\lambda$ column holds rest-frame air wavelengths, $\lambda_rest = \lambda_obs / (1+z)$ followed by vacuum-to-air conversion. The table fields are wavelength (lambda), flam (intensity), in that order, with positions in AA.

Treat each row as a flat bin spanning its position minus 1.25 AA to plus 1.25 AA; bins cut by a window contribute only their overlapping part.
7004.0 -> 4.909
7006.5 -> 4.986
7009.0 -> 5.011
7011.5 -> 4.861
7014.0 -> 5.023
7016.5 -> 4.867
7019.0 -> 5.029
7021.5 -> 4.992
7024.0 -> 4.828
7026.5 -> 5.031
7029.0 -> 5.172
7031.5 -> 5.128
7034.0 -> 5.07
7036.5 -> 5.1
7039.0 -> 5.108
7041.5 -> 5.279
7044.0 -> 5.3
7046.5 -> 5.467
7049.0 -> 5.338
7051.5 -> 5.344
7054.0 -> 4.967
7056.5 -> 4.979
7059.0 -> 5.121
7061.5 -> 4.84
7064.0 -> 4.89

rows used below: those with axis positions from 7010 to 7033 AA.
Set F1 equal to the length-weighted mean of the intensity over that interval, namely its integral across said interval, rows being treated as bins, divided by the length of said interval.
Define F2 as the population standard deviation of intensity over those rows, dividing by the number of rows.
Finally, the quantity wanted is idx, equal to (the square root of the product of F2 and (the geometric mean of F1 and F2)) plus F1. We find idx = 5.28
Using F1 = 4.99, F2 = 0.113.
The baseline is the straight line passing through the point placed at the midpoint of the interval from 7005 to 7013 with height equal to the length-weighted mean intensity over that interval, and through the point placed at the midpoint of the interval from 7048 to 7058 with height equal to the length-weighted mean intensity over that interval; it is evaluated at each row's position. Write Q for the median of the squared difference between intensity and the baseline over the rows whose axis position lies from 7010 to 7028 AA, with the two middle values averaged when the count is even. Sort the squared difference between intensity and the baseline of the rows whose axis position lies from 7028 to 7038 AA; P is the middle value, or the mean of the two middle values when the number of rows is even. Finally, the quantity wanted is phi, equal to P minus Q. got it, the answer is 0.00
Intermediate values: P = 0.003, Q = 0.0022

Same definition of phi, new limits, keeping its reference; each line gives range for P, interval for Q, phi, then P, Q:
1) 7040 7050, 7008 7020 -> 0.04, 0.039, 0.0033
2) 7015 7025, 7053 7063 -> -0.03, 0.008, 0.0356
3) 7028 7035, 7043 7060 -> -0.03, 0.005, 0.0358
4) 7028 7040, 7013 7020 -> 0.00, 0.001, 0.0022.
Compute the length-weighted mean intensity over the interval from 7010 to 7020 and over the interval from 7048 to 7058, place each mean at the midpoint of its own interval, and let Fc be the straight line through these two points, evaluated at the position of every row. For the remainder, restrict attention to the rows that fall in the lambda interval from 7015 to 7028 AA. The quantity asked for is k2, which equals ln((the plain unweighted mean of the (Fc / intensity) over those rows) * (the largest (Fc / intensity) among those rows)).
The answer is 0.04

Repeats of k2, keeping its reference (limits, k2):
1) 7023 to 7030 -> 0.03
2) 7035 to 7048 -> -0.04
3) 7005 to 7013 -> 0.01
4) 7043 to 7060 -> 0.02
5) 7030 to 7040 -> -0.01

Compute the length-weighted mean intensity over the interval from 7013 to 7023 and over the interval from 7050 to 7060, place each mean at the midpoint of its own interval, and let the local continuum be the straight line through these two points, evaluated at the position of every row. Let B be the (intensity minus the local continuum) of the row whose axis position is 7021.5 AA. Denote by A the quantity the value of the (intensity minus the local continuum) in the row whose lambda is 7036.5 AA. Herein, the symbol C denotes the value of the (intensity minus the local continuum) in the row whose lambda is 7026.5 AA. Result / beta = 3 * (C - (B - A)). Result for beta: 0.2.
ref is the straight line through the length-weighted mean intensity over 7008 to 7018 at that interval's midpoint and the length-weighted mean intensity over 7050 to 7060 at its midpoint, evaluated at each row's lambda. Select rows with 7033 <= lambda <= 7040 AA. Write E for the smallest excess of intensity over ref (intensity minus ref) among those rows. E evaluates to 0.05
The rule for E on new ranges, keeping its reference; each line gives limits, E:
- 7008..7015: -0.07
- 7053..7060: -0.14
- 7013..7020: -0.09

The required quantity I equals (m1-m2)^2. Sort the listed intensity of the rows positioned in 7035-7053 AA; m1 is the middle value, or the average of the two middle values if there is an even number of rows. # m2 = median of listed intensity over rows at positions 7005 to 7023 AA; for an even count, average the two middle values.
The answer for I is 0.09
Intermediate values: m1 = 5.30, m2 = 4.99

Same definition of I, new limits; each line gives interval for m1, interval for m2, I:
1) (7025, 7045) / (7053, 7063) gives 0.02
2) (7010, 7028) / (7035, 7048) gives 0.08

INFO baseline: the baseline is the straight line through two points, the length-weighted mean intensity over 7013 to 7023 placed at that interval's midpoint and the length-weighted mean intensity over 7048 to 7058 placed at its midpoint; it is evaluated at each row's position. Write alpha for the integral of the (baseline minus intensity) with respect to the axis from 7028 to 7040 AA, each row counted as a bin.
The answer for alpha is -0.7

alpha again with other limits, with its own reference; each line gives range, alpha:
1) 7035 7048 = -2.0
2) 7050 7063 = 1.5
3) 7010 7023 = 0.2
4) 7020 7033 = -0.2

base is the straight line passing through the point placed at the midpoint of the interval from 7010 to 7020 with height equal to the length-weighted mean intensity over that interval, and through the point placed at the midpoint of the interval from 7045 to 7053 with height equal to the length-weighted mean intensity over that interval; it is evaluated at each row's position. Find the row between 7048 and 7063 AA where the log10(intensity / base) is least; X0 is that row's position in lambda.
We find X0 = 7061.5 AA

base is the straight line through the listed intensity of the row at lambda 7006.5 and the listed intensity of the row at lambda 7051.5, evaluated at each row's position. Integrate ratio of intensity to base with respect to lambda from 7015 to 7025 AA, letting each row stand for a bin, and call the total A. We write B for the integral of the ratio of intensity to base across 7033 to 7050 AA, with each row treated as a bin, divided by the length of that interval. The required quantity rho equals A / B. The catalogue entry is 10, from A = 9.7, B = 0.995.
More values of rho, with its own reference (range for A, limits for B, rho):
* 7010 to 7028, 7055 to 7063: 19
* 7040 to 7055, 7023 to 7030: 15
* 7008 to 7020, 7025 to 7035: 12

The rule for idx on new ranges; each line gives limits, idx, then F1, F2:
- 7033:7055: 5.60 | 5.22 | 0.154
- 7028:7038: 5.24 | 5.12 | 0.038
